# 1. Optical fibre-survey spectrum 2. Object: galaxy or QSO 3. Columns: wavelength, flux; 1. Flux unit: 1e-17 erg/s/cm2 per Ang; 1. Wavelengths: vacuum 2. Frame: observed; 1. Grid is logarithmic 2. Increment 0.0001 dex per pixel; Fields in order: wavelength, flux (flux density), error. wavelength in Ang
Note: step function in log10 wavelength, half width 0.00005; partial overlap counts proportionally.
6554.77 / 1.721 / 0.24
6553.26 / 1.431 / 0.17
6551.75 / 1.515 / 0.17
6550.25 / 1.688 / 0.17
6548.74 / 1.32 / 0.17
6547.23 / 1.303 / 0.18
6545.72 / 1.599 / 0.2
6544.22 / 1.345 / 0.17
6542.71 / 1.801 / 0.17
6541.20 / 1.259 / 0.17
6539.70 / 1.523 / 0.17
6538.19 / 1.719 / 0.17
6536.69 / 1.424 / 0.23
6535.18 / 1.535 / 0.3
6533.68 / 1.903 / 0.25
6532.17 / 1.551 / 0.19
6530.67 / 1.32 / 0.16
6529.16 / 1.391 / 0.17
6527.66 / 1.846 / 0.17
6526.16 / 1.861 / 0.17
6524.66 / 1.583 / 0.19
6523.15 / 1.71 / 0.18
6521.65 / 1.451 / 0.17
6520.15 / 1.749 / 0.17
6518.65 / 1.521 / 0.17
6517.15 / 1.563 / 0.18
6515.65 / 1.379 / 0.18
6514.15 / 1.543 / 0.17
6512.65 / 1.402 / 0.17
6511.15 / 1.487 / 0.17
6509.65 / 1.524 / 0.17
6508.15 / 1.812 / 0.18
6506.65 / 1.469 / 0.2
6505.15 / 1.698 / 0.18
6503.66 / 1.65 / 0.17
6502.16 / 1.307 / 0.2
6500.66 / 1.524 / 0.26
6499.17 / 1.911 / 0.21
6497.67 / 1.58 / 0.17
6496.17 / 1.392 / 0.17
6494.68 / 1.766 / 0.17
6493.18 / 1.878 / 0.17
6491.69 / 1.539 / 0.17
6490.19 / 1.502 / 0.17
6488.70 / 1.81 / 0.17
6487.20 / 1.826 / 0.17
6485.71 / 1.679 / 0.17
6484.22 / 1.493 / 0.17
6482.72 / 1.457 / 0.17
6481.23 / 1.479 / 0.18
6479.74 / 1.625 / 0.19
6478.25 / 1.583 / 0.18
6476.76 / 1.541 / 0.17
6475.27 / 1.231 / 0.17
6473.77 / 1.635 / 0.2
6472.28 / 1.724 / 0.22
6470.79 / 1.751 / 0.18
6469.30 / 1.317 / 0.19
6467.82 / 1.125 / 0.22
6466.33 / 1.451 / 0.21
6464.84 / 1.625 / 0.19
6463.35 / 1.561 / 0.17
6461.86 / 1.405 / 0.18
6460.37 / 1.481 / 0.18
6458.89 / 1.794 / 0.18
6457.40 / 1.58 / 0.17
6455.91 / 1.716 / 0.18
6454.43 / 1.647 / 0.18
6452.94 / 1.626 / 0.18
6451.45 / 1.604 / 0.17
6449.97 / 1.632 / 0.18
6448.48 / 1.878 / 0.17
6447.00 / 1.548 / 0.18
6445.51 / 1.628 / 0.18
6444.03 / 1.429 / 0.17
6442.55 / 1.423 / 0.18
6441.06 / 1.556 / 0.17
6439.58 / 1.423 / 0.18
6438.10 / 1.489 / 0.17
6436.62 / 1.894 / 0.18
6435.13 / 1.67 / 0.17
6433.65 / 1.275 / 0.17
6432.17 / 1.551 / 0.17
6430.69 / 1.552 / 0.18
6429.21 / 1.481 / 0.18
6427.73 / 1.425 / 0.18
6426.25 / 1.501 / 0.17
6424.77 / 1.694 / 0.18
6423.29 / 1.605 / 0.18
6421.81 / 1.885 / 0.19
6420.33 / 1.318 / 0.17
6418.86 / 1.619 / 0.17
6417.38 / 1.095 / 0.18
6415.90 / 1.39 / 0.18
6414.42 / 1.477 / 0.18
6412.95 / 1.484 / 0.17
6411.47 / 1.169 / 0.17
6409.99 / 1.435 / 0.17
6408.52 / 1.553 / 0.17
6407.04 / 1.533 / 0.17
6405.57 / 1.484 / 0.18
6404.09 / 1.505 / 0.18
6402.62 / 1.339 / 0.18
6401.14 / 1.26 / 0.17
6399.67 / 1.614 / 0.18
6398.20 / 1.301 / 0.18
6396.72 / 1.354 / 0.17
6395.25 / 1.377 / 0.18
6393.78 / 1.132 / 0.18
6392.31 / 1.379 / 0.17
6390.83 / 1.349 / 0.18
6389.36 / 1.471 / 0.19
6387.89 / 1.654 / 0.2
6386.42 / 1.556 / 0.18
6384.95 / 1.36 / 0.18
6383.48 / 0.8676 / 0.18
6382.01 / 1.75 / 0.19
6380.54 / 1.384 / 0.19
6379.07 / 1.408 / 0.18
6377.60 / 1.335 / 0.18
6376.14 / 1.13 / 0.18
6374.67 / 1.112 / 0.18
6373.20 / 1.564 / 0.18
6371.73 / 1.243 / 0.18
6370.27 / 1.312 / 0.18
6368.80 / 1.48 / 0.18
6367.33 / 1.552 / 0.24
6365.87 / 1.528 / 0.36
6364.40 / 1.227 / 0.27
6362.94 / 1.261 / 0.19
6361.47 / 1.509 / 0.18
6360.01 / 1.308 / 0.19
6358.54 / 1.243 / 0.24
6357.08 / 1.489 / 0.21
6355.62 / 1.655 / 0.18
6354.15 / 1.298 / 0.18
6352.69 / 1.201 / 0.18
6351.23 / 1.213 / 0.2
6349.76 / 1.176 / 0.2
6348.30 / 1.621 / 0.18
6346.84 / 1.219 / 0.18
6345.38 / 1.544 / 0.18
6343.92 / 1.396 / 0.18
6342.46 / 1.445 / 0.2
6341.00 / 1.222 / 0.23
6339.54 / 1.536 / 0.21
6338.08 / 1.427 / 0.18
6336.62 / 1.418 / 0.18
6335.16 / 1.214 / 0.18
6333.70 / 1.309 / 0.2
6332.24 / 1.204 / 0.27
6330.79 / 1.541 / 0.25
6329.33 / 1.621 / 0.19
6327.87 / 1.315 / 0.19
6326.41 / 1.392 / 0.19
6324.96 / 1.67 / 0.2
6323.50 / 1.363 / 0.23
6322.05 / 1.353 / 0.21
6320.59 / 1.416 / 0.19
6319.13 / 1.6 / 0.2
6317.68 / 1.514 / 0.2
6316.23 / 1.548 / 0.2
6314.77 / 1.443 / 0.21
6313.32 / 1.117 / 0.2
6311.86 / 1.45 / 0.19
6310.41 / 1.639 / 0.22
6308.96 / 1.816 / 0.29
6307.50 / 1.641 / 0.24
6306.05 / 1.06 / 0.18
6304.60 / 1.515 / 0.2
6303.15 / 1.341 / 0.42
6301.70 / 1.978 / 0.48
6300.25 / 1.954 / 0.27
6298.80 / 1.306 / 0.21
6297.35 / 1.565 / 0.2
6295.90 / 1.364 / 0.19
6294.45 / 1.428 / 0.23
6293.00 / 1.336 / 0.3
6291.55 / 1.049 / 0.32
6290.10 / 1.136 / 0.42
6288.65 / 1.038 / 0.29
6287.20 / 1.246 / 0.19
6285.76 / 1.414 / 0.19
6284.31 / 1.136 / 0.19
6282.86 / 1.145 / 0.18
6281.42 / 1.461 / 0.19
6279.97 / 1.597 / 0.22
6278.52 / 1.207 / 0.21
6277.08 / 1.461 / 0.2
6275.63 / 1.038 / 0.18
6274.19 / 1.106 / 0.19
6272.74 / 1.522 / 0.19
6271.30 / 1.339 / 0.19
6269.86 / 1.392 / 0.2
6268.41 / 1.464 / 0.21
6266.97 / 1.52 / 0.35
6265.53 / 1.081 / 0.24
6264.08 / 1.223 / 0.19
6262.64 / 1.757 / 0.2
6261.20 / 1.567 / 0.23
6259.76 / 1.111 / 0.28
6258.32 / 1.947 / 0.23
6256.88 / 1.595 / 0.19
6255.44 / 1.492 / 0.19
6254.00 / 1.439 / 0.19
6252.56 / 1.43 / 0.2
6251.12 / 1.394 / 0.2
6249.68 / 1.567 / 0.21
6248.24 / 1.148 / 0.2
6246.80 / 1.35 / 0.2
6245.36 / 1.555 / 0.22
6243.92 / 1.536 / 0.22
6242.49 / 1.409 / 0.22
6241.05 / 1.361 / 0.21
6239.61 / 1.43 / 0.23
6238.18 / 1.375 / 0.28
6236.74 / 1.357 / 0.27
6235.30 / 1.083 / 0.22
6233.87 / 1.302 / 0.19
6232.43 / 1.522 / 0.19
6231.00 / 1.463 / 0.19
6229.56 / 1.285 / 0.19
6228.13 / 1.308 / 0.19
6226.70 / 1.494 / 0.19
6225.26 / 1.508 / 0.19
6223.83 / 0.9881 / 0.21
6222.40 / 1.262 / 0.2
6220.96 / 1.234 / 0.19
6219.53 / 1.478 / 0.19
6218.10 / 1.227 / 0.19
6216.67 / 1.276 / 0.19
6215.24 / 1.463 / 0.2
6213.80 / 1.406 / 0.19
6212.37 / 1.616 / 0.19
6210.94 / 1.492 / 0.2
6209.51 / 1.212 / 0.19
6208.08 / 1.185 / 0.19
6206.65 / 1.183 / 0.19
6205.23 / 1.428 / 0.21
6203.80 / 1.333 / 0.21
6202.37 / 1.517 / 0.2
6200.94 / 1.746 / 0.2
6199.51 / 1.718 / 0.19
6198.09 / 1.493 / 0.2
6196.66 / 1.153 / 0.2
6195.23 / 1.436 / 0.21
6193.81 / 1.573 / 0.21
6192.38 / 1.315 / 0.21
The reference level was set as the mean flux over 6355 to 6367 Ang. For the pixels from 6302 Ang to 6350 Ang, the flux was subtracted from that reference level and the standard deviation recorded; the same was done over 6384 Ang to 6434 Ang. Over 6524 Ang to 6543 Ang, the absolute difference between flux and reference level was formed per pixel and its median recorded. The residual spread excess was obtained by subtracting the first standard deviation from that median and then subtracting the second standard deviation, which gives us -0.19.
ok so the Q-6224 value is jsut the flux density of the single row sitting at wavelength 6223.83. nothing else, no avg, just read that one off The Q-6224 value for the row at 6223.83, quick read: 0.9881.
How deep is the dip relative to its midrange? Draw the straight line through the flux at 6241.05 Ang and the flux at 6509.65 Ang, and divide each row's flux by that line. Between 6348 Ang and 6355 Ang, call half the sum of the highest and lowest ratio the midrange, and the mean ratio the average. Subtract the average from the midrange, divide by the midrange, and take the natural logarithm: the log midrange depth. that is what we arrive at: -3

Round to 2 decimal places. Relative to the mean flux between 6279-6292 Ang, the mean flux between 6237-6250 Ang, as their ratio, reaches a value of 1.13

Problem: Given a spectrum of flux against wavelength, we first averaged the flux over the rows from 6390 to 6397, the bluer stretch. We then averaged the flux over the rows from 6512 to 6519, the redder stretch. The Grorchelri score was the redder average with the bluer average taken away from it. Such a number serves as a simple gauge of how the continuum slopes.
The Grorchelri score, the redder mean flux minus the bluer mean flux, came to 0.16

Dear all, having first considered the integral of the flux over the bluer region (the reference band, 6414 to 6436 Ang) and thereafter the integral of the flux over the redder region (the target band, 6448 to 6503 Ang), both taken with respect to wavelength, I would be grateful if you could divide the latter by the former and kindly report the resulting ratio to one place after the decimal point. 2.6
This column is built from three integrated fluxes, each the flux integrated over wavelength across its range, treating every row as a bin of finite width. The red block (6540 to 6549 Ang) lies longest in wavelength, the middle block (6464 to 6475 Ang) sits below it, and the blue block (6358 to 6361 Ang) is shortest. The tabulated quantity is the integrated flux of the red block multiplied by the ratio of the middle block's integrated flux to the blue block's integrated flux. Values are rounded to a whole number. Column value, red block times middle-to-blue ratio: 55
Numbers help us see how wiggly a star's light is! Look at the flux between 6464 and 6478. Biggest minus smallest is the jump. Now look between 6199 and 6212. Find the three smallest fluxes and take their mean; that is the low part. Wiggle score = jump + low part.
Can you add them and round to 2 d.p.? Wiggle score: 1.82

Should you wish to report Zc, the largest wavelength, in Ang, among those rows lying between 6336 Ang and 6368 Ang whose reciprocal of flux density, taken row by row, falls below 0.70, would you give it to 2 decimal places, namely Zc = 6367.33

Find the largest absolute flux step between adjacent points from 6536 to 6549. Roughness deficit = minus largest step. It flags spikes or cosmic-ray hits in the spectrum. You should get -0.54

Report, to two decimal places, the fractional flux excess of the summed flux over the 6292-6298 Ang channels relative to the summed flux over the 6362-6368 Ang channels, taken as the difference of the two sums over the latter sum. 0.02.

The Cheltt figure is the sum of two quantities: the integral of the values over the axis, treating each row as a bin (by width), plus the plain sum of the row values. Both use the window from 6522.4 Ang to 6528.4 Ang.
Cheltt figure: 17.5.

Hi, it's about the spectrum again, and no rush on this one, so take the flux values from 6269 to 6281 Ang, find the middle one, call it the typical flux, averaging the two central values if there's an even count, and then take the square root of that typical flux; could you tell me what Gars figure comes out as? 1.17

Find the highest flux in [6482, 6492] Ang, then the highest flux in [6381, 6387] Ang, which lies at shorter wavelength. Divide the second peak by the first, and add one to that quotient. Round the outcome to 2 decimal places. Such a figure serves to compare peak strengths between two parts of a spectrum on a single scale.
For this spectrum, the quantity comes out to 1.96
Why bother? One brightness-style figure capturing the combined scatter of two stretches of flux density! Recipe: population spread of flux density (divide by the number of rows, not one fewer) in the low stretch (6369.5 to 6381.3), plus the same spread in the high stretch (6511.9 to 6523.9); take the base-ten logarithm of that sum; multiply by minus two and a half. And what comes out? 1.44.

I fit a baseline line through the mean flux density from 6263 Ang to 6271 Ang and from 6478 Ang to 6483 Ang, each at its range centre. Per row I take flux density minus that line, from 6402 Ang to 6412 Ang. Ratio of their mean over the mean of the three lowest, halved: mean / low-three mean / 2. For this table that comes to 0.12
